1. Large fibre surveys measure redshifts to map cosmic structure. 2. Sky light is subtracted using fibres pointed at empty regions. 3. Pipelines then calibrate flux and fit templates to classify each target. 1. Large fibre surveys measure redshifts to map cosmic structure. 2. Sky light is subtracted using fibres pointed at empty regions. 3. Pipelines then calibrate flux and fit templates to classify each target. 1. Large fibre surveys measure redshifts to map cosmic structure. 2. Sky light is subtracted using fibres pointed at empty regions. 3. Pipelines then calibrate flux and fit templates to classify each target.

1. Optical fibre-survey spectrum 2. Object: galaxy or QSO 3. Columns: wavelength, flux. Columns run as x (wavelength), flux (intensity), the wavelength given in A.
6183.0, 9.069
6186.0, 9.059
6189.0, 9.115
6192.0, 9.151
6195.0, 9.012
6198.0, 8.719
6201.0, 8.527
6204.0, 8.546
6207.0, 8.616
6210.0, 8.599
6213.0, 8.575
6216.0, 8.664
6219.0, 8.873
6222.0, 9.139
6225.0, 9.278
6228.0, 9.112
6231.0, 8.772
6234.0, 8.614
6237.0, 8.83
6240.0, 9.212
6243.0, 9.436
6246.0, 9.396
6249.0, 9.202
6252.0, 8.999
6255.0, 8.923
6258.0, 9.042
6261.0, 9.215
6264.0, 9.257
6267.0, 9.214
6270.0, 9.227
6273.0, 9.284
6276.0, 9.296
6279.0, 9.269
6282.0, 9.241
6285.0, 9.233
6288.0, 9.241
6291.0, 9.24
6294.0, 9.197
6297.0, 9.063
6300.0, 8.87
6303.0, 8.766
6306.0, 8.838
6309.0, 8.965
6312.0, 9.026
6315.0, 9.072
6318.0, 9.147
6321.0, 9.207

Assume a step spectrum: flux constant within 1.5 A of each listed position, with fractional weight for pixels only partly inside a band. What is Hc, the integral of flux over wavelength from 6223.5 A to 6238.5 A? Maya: 134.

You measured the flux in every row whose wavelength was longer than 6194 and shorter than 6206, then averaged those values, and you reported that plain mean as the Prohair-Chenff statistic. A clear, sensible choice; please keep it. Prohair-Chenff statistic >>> 8.7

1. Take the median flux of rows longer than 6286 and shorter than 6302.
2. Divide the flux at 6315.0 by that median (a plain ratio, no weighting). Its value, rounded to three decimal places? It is 0.986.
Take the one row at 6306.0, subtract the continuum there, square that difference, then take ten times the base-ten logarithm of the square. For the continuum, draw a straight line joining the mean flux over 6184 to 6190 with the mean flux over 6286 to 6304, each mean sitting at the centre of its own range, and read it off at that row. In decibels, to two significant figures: -13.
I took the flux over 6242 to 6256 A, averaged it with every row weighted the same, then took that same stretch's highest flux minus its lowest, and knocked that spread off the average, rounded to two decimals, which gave 8.68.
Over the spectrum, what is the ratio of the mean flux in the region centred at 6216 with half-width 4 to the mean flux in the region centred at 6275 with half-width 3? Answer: 0.94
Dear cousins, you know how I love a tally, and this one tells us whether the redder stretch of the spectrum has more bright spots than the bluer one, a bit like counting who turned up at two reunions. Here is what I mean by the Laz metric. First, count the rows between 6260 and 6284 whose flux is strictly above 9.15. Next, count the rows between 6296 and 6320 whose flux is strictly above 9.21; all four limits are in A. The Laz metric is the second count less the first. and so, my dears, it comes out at -8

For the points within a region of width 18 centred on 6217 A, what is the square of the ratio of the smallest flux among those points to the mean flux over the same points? 0.94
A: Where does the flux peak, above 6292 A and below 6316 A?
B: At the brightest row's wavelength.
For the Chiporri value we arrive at 6294.0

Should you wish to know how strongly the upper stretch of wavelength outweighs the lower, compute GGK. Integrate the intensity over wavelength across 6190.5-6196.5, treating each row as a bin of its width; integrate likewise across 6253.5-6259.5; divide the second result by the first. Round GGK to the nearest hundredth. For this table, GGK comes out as 0.99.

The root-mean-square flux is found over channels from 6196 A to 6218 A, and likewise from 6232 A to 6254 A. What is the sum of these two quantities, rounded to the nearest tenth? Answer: 17.7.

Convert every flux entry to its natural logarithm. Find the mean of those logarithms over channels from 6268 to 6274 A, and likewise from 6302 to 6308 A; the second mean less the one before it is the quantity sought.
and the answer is -0.05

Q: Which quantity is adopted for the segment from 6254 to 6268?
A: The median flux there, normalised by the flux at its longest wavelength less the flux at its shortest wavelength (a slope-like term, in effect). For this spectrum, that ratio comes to 32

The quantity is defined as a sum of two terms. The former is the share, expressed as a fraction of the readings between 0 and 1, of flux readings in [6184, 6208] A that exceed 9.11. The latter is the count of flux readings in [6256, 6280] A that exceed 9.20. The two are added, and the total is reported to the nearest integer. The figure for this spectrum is 7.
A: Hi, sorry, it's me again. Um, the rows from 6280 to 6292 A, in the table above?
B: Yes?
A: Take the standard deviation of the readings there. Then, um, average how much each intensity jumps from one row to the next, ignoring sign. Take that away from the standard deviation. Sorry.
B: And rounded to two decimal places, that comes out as 0.00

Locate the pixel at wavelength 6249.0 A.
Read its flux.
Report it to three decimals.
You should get 9.202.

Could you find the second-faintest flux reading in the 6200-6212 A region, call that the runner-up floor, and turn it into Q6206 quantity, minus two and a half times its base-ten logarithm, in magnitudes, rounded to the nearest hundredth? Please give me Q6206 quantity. -2.33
